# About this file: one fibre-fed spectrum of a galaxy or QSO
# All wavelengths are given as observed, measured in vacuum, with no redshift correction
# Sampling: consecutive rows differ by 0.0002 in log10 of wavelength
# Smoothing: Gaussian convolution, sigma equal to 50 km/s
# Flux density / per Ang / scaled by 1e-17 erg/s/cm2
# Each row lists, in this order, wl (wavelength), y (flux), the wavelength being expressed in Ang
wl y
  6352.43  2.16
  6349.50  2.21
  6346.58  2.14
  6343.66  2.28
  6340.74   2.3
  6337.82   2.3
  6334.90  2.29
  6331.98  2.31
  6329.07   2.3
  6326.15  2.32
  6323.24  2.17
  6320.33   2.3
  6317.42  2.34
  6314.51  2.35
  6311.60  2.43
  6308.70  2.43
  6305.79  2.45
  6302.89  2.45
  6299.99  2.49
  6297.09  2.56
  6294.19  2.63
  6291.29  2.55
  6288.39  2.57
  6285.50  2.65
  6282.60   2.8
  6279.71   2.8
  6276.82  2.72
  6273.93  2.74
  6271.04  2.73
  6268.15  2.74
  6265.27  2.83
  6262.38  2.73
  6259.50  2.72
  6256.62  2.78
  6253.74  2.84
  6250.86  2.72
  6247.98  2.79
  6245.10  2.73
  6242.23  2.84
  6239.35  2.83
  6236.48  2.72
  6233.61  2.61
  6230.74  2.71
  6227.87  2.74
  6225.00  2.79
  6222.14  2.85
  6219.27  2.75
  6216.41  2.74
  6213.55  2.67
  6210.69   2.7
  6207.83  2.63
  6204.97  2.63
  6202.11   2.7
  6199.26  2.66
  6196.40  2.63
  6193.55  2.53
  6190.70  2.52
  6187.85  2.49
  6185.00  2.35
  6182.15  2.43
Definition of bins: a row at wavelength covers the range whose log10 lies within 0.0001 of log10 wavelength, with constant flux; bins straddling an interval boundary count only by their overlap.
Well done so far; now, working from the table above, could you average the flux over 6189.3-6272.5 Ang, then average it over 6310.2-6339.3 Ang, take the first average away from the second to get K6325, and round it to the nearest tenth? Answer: -0.4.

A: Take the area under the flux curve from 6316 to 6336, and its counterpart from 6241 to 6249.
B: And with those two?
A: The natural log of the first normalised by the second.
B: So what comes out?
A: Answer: 0.7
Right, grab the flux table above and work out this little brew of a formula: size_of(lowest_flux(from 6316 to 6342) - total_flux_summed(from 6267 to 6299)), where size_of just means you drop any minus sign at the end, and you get 27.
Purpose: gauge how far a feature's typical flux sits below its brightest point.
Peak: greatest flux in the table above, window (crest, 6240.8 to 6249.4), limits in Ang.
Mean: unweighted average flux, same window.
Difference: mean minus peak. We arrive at -0.053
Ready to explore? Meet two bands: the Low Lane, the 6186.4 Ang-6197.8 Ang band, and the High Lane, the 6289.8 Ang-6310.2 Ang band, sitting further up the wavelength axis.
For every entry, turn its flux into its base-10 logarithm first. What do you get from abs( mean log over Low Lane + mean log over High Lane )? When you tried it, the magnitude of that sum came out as 0.804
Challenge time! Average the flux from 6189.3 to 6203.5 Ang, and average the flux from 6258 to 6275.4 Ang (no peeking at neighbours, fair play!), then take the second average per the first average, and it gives 1.05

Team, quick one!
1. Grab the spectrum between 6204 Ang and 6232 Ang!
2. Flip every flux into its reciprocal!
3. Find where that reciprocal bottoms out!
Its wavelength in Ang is 6222.14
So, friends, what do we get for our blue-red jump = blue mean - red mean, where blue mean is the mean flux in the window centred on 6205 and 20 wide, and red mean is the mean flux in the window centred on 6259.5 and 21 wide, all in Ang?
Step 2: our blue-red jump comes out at -0.1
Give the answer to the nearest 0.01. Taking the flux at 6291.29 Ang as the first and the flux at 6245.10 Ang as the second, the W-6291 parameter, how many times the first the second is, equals 1.07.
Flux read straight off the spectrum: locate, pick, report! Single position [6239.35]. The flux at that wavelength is 2.83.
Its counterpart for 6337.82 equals 2.3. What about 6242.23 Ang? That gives 2.84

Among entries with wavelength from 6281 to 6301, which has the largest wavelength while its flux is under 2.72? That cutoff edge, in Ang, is 6299.99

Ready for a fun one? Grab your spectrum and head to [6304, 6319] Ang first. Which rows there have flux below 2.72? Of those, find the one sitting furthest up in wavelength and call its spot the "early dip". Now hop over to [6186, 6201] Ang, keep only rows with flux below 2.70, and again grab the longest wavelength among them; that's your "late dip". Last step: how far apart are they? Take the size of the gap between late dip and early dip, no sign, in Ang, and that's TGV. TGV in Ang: 118.2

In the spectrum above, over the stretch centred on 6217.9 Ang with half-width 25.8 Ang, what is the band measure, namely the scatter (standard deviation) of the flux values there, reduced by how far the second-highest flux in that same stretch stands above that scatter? -2.67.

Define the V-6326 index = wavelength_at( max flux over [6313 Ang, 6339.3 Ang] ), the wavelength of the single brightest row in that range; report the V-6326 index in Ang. 6314.51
